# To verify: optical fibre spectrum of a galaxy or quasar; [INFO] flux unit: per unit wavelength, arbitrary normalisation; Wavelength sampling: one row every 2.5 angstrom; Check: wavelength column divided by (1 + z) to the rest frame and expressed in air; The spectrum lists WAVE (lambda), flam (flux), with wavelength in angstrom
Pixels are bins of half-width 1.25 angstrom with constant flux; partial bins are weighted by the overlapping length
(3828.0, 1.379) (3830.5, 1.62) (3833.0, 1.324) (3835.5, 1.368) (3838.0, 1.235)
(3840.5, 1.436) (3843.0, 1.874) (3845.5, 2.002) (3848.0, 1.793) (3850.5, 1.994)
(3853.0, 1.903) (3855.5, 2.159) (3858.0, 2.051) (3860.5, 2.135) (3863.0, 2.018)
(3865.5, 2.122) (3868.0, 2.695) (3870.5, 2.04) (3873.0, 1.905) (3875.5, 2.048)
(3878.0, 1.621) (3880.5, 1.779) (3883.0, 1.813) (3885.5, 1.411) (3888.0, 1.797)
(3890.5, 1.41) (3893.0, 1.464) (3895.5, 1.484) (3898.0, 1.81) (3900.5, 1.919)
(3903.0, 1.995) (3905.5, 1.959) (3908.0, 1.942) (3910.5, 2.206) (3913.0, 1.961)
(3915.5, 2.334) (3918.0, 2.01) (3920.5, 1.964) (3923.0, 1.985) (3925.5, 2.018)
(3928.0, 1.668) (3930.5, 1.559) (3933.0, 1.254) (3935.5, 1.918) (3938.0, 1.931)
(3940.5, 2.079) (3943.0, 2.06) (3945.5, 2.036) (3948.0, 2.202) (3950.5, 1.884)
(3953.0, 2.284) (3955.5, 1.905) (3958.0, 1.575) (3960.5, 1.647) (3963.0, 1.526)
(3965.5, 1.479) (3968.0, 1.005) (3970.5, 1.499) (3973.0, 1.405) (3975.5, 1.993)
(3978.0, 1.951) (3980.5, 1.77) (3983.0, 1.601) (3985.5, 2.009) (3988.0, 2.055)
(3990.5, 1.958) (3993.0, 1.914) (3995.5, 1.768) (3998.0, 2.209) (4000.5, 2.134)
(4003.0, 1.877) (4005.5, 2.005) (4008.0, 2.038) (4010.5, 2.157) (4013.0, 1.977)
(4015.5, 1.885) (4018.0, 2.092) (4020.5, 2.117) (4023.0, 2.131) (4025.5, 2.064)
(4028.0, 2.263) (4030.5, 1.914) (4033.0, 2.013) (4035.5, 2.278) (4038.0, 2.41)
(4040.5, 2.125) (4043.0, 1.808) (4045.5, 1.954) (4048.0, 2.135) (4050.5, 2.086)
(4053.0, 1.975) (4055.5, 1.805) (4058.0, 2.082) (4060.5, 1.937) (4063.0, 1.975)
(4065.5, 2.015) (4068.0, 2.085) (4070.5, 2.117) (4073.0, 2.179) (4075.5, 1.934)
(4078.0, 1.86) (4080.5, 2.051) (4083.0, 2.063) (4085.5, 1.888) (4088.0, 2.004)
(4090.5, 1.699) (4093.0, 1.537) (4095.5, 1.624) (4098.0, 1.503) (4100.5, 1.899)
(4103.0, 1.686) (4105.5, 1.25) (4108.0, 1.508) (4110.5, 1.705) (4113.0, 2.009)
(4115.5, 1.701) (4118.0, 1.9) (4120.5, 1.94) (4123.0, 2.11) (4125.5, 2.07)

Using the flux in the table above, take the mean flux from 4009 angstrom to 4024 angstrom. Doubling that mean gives 4.12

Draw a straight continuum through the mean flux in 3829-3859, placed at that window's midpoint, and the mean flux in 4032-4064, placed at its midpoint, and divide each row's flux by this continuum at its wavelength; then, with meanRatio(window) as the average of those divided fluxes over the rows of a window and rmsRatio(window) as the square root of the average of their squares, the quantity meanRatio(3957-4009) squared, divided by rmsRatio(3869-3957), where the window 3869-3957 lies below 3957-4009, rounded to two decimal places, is 0.81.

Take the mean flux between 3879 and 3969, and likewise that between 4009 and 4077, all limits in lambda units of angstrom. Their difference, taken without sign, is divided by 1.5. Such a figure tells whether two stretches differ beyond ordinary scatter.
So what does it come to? 0.16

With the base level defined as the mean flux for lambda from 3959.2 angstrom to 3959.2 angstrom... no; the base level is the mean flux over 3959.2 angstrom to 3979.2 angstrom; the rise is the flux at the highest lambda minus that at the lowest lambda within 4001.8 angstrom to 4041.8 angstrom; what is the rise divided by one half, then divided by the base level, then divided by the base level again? 0.20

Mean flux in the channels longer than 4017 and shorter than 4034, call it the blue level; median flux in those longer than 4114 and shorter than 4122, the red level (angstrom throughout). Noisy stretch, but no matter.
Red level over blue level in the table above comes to 0.91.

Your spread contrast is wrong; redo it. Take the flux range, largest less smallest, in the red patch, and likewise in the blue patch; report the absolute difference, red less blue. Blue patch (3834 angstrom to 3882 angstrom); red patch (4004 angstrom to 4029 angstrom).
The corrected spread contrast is 1.08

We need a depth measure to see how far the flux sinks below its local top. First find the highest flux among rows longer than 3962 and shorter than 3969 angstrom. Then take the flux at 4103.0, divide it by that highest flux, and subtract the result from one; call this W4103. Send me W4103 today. -0.1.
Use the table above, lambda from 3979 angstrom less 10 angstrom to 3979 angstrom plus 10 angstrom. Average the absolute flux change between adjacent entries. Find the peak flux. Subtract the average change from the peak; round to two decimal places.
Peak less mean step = 1.84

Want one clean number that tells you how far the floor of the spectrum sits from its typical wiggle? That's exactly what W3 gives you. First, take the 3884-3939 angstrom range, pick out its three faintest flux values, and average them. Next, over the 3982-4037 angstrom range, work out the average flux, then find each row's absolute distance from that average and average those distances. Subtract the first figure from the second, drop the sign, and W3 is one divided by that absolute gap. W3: 0.807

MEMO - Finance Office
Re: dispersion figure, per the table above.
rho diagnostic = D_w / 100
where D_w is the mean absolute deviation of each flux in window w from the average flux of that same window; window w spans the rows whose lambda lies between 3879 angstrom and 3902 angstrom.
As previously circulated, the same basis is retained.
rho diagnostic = 0.0019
